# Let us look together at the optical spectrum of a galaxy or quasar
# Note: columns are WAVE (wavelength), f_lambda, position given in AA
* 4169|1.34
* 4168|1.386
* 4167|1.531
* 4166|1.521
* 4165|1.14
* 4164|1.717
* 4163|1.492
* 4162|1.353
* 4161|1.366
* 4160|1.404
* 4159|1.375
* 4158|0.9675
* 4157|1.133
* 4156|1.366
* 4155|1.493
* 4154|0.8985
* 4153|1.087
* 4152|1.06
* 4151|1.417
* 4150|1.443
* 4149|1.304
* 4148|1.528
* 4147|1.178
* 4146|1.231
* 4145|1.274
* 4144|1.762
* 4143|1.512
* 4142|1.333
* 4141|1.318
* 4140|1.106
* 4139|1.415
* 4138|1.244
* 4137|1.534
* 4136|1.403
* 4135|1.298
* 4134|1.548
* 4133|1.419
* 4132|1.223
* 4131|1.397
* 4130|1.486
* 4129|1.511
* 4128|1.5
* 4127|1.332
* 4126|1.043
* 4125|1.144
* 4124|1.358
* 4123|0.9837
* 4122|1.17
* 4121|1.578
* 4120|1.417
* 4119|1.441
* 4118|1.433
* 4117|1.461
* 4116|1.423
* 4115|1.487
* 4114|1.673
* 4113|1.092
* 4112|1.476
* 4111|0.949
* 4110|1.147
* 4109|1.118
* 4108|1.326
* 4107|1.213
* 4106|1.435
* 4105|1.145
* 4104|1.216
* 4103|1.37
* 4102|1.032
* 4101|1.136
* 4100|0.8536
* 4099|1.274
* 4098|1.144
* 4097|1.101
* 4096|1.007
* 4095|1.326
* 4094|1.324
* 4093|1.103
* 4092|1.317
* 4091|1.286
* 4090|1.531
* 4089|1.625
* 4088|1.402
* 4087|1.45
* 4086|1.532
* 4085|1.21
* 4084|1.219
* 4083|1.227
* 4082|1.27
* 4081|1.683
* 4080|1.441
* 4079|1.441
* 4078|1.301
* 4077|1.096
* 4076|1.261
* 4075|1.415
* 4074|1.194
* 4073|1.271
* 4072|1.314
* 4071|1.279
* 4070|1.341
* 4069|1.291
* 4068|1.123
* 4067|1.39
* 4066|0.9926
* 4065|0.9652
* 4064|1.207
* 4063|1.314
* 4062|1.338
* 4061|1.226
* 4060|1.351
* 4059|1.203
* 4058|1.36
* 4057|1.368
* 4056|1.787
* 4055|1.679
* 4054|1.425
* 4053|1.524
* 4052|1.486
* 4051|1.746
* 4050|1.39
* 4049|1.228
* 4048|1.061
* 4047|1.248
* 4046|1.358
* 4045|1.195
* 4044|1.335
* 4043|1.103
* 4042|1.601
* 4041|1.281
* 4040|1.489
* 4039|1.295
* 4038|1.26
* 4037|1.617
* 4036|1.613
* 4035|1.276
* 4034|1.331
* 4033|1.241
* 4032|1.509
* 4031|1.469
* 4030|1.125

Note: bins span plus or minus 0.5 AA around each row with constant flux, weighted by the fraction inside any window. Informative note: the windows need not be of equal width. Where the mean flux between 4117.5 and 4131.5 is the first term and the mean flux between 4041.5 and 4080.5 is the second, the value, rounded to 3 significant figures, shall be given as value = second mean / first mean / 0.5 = 1.97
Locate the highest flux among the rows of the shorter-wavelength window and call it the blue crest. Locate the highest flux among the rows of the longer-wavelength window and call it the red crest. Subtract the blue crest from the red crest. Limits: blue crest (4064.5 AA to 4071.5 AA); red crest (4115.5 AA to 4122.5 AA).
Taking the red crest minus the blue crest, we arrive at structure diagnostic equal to 0.19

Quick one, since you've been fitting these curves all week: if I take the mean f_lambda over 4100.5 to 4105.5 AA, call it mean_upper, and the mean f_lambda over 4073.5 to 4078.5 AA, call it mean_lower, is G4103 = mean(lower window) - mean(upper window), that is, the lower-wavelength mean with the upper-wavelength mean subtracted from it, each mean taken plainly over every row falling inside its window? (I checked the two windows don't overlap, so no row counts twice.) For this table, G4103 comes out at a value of 0.1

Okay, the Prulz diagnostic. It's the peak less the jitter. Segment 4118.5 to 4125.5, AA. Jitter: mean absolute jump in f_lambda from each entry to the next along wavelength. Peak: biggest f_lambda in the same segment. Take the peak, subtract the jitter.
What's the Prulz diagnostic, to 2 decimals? 1.35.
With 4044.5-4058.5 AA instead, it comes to 1.61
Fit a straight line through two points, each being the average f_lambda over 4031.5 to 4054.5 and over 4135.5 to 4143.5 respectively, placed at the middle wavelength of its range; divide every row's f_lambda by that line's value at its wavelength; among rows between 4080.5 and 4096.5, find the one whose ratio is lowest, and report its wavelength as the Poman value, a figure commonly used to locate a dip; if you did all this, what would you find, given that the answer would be 4096 AA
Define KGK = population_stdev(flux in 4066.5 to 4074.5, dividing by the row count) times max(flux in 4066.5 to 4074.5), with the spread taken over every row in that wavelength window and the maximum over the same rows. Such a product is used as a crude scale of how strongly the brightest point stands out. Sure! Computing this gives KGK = 0.11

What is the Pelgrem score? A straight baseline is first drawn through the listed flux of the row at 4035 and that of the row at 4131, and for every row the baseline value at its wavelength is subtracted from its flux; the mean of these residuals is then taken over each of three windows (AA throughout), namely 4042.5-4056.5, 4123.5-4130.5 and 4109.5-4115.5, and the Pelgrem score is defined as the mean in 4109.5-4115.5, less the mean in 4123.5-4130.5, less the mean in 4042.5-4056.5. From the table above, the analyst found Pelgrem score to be -0.120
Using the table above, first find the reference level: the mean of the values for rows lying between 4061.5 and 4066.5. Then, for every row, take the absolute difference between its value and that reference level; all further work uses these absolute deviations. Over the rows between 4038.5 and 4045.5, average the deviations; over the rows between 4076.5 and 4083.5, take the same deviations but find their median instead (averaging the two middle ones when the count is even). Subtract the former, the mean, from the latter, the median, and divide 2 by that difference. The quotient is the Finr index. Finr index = -45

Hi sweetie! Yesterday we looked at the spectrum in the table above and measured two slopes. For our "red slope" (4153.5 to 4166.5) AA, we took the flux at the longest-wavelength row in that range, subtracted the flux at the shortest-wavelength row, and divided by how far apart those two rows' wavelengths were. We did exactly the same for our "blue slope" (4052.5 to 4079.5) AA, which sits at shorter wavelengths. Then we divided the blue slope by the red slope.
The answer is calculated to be 0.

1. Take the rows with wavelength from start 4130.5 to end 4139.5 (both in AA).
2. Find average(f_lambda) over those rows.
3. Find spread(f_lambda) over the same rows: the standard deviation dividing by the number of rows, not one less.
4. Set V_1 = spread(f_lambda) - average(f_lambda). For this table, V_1 -1.28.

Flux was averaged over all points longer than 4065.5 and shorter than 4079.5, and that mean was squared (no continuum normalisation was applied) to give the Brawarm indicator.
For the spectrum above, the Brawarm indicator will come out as 1.60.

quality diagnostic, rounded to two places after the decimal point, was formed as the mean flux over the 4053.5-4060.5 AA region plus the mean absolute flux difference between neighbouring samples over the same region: 1.64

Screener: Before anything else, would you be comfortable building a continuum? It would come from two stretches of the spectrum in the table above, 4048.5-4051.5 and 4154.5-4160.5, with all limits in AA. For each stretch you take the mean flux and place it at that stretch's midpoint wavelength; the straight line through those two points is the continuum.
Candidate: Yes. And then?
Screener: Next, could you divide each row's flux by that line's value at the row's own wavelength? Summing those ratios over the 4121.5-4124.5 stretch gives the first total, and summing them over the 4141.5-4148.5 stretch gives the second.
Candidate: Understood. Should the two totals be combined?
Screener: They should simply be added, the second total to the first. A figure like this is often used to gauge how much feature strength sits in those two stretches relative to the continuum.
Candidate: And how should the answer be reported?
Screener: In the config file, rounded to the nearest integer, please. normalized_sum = 10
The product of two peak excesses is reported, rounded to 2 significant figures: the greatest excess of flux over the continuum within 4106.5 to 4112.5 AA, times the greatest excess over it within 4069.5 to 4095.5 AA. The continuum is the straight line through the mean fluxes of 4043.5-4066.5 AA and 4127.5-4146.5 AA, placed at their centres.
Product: 0.032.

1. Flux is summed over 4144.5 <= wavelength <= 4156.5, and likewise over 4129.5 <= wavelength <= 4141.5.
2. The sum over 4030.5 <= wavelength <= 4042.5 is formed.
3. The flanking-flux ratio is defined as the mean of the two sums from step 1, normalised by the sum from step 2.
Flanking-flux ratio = 0.93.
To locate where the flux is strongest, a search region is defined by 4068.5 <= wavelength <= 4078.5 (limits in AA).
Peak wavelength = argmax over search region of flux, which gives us 4075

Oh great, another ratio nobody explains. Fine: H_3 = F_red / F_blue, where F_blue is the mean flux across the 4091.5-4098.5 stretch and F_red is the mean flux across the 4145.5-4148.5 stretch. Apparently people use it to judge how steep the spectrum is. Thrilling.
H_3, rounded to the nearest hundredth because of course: 1.10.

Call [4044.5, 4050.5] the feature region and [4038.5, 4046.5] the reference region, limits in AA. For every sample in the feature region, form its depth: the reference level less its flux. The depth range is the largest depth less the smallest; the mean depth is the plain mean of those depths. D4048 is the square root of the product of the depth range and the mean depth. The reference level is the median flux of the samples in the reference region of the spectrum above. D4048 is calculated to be 0.15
